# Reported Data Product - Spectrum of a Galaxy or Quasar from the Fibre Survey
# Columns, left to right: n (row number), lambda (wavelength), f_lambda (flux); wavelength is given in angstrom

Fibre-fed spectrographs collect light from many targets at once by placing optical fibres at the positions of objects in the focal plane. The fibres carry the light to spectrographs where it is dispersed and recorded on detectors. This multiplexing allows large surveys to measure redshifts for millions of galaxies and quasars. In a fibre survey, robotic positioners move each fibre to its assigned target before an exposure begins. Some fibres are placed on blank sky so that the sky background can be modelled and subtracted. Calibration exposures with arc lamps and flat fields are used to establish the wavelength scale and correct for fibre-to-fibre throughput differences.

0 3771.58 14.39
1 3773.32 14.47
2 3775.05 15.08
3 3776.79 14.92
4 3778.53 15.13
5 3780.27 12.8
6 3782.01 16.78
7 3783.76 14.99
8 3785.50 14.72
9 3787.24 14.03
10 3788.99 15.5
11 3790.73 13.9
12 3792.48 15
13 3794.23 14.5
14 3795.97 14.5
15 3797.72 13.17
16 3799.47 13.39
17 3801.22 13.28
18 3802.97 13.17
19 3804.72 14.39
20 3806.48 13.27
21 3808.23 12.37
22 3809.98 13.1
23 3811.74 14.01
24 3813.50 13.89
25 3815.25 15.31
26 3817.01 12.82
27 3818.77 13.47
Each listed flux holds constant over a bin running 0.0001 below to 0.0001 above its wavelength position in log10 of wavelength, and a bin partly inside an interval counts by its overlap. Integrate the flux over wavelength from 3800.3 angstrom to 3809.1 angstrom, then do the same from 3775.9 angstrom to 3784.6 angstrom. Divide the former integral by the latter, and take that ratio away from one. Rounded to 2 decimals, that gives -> 0.10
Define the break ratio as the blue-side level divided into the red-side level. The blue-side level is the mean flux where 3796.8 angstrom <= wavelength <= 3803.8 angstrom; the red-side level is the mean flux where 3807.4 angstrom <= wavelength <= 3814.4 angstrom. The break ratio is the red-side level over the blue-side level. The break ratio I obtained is 1.01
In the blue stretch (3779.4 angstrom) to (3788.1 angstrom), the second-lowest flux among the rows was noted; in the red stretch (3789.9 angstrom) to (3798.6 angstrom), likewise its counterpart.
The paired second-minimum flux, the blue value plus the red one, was 27.9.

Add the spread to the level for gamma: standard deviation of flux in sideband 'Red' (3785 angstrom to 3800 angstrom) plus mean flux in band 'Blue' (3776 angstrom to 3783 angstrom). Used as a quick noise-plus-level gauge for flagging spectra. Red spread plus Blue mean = 15.6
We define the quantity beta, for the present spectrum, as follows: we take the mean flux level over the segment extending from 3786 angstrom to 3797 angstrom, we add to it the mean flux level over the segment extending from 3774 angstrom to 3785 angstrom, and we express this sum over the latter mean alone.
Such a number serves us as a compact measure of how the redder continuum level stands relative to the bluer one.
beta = 1.97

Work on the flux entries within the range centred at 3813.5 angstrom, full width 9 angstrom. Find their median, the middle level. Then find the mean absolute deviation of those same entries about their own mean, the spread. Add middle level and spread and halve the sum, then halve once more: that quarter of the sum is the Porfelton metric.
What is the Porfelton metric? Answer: 3.65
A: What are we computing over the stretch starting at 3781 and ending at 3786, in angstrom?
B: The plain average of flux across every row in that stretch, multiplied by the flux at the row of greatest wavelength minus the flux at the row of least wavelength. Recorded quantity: -32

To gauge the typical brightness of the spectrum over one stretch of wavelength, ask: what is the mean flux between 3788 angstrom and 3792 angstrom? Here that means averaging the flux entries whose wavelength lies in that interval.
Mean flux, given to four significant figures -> 14.70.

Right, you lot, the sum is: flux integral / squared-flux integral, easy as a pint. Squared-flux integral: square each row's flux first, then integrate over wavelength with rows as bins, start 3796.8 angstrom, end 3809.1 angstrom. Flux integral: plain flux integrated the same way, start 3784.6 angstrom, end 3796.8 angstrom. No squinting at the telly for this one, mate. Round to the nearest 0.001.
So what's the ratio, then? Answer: 0.082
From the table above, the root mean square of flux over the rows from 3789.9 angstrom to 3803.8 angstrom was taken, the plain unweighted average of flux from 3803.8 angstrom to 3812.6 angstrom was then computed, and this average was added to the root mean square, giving 27.3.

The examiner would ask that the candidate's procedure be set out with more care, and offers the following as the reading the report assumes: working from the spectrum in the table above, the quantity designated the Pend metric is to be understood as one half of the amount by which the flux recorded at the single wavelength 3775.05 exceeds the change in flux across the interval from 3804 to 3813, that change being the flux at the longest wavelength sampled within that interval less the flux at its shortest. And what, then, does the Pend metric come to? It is 7.73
